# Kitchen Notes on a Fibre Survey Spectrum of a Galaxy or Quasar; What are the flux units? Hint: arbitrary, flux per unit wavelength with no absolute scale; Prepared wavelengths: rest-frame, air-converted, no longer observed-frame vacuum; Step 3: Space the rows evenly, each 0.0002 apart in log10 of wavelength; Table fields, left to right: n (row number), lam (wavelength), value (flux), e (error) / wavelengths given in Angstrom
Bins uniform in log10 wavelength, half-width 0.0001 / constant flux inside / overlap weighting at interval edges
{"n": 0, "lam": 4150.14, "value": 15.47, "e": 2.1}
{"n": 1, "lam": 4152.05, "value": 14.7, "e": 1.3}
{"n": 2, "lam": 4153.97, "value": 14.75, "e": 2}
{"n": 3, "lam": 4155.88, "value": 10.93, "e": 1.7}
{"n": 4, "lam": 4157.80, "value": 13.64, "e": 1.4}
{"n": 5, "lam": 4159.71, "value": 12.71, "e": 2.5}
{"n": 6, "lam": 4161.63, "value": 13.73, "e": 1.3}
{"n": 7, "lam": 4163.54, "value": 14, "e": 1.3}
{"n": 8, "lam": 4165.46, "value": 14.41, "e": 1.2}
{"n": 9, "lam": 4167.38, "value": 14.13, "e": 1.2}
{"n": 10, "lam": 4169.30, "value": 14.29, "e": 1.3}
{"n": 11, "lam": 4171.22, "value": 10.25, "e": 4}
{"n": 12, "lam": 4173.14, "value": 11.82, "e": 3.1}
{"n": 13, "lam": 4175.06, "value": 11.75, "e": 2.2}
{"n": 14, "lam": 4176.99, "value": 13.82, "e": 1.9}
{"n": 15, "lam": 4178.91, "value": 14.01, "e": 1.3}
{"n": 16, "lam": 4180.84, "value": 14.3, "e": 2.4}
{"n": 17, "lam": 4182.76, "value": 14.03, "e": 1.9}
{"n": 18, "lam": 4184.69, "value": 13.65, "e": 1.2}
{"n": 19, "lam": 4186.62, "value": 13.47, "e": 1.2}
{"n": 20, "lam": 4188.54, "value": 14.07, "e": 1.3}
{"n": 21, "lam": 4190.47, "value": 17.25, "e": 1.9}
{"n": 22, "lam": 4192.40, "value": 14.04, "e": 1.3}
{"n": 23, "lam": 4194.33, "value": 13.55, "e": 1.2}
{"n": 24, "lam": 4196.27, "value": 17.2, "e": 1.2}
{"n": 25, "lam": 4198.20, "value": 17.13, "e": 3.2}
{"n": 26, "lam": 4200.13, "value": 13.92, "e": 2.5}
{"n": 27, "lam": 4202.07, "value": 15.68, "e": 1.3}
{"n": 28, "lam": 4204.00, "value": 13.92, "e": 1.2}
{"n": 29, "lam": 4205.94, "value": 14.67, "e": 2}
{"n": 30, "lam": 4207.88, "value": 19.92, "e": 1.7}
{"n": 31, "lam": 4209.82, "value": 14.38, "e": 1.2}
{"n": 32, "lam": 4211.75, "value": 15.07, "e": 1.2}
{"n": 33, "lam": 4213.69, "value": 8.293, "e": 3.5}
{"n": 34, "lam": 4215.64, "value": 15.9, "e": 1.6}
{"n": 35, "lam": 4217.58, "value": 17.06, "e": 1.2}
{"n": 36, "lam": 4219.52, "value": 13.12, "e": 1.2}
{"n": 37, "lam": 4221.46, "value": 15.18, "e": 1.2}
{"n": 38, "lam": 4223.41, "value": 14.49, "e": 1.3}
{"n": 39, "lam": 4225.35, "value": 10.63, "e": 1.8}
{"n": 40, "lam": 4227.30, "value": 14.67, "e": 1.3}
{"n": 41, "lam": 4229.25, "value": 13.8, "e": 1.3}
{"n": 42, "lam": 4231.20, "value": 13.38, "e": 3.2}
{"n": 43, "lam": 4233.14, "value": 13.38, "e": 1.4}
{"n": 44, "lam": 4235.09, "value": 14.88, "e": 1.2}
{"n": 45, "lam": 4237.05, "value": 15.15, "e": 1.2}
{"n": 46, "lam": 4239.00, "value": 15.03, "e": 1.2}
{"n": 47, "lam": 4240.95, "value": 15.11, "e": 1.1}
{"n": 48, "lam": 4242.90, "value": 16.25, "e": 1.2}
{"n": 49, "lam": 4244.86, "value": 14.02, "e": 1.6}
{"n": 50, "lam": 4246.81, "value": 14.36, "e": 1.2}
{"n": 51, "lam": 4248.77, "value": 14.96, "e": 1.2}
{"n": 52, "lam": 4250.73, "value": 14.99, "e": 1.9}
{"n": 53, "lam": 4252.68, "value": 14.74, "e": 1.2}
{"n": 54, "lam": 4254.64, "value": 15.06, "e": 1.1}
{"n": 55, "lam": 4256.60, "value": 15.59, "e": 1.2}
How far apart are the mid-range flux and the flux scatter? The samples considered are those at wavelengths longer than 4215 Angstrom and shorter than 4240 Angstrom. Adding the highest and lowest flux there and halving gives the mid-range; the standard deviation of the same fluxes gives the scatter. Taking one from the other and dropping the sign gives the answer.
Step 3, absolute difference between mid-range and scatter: 12.3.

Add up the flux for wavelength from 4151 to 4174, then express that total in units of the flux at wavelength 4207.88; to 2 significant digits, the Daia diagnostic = 8.0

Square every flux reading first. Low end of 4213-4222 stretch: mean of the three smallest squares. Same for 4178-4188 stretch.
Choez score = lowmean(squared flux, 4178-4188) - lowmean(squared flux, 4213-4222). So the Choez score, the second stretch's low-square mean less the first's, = 31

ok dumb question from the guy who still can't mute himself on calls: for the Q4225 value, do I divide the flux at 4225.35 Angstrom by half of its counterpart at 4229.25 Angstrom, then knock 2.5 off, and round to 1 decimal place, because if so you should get -1.0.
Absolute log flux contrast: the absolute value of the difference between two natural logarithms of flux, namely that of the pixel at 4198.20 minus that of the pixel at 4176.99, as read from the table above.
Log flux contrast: 0.21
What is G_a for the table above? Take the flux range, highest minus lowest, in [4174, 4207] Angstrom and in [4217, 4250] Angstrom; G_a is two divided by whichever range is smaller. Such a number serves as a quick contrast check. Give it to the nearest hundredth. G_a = 0.36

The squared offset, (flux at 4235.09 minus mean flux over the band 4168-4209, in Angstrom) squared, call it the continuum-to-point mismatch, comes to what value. 0.22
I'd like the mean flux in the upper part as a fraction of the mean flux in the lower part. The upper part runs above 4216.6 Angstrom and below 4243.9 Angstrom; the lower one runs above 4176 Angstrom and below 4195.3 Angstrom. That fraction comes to 1.02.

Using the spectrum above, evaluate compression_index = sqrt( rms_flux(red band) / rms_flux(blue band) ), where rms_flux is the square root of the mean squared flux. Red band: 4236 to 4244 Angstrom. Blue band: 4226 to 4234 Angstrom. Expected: 1.06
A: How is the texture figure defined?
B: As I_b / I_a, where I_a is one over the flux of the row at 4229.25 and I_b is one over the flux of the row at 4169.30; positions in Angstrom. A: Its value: 1.0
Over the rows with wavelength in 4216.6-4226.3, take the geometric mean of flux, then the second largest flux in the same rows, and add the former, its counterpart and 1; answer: 30.1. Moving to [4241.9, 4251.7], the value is 30.9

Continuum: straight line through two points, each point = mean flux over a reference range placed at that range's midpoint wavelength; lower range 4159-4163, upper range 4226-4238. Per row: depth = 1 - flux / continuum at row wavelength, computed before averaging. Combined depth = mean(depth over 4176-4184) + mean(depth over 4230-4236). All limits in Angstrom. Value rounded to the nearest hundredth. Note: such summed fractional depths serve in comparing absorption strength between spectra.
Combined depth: -0.02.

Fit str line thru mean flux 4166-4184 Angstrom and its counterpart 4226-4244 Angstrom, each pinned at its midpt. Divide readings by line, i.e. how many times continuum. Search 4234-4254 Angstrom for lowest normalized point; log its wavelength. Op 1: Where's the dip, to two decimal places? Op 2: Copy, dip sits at 4244.86 Angstrom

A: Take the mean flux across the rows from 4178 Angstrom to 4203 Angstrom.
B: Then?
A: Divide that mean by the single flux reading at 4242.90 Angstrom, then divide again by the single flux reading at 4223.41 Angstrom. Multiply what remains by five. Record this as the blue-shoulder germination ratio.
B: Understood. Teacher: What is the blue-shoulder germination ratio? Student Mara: 0.314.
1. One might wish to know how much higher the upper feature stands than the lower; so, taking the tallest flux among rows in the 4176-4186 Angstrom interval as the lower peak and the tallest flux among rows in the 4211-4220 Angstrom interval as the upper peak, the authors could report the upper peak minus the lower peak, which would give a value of 2.8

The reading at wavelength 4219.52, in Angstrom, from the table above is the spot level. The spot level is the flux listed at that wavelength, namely 13.12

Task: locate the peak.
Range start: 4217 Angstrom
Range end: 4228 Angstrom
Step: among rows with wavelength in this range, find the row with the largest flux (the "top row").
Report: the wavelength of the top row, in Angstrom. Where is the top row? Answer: 4217.58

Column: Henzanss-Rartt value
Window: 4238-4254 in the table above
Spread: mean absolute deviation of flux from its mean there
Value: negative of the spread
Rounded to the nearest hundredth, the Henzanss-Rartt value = -0.42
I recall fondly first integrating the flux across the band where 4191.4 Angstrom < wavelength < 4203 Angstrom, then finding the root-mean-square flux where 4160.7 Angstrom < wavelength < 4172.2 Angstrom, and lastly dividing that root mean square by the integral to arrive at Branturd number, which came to 0.0766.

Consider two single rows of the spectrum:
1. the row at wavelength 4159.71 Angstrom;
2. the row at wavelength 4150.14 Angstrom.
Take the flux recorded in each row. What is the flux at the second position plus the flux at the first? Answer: 28.2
